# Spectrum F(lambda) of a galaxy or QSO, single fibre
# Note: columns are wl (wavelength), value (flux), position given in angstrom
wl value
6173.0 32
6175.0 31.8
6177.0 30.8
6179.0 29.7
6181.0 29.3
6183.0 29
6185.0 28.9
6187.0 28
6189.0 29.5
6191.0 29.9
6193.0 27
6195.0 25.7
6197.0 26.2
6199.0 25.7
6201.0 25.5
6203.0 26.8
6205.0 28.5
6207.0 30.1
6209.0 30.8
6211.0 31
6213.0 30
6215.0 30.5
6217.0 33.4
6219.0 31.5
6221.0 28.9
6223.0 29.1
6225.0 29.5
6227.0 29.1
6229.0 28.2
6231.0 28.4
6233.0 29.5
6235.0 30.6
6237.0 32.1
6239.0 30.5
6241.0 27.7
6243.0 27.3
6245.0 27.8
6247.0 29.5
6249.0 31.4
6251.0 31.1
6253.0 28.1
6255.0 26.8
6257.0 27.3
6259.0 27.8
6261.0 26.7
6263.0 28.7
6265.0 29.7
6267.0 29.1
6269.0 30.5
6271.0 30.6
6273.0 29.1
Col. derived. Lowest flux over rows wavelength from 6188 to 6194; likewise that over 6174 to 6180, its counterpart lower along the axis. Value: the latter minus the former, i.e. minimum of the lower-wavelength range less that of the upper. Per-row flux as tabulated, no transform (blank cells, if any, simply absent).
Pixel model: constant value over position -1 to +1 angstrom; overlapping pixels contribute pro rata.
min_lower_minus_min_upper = 3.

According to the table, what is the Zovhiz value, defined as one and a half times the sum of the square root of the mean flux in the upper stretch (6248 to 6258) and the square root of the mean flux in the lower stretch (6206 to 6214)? 16.4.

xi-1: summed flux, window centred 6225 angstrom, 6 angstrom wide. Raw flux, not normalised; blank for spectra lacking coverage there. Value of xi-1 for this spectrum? 88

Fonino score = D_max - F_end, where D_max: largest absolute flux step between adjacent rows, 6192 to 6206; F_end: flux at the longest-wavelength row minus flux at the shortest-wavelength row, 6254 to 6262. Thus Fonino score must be 1.8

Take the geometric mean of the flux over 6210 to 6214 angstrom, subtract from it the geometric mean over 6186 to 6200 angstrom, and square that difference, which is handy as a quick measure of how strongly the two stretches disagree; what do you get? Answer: 10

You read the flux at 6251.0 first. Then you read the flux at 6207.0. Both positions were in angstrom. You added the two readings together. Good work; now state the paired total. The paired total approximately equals 61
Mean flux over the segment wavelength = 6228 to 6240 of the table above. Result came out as 29.9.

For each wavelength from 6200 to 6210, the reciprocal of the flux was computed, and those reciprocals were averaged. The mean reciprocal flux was 0.0355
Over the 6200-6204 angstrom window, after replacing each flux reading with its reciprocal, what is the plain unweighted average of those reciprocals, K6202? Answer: 0.0383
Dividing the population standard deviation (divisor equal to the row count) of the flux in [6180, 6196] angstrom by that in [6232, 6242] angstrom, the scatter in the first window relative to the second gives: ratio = 0.9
